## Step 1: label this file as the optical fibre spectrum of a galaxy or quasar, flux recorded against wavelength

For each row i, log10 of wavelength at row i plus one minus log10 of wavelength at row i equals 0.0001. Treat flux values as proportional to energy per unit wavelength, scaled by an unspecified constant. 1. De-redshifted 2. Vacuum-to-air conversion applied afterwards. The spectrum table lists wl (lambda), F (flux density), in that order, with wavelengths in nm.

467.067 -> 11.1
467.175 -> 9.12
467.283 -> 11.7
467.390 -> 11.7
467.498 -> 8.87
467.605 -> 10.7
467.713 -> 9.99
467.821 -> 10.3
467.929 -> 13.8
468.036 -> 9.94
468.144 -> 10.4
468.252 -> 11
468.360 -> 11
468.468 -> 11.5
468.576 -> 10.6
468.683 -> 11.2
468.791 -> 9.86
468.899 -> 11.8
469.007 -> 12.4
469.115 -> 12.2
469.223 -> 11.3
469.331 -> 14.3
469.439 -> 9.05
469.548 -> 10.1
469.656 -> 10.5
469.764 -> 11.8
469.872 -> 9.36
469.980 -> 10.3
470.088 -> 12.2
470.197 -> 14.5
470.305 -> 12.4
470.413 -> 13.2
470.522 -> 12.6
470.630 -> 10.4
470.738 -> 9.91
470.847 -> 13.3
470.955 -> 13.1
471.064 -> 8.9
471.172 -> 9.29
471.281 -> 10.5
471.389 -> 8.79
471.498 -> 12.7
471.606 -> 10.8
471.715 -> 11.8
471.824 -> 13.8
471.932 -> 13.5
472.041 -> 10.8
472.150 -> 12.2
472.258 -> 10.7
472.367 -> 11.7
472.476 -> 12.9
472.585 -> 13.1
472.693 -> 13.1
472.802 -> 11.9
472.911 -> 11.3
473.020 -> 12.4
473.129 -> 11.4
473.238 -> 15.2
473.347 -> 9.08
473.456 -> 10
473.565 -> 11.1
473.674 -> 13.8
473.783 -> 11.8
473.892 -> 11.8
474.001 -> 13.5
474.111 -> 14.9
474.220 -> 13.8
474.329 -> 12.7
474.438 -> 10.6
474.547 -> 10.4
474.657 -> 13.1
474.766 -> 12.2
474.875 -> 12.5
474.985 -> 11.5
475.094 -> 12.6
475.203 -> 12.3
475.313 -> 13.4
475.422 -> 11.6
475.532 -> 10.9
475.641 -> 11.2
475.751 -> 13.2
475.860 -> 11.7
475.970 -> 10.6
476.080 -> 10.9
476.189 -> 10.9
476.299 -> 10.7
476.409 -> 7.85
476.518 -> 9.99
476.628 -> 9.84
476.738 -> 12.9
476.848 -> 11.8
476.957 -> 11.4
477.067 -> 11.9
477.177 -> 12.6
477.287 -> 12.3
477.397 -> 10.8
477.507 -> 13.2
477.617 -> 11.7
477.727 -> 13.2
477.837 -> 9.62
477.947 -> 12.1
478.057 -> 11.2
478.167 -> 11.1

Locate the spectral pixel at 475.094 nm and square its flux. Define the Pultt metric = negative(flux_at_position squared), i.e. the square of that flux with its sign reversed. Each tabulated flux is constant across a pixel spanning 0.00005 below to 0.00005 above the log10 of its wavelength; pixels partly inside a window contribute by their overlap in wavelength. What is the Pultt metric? -159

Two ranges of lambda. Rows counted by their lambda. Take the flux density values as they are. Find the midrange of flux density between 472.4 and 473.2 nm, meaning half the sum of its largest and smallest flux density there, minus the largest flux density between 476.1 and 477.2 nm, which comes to -0.70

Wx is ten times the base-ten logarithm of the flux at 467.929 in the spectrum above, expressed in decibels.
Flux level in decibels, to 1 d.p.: 11.4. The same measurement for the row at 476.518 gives 10.0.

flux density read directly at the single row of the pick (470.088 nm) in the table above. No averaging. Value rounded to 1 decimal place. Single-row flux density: 12.2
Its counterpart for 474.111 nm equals 14.9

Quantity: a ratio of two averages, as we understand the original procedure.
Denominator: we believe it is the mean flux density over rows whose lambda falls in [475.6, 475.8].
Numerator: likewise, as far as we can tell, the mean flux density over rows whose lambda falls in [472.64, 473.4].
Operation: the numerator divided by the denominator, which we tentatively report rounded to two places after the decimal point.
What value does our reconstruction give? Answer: 0.99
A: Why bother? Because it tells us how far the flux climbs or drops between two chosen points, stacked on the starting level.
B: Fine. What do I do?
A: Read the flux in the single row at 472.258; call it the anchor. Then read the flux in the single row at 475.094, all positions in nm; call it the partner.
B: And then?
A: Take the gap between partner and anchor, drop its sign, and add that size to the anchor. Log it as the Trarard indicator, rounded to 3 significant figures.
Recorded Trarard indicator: 12.6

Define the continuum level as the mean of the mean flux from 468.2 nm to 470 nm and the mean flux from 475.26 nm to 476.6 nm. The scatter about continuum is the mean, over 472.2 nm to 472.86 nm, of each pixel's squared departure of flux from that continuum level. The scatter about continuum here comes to 2.1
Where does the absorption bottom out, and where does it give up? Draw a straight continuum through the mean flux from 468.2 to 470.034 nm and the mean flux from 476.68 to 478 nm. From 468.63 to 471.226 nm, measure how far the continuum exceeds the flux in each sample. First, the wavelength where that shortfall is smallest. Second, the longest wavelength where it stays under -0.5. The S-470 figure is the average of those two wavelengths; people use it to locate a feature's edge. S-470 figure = 470.58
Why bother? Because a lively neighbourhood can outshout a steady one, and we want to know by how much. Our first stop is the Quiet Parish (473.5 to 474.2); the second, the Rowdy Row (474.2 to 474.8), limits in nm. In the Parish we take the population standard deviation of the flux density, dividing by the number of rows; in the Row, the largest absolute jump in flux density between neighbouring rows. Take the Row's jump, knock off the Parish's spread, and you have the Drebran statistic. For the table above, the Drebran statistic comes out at 1.4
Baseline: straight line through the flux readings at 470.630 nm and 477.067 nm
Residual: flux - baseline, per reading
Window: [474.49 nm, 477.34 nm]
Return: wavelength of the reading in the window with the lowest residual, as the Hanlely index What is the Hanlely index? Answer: 476.409 nm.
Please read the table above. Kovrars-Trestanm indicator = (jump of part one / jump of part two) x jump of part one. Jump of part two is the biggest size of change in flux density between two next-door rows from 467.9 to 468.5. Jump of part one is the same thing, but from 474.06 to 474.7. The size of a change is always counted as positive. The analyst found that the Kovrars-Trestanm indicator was 1.9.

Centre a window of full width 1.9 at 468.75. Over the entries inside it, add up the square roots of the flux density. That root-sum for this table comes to 60.1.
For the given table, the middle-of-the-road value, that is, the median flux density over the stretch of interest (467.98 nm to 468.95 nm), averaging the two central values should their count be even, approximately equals 11.0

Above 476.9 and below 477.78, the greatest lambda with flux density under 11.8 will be 477.617 nm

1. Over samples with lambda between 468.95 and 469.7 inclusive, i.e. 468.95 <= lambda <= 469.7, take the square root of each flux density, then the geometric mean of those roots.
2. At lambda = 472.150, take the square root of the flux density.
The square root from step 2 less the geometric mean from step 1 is 0.1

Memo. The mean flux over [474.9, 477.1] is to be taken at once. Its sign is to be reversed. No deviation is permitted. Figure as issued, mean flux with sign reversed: -11.4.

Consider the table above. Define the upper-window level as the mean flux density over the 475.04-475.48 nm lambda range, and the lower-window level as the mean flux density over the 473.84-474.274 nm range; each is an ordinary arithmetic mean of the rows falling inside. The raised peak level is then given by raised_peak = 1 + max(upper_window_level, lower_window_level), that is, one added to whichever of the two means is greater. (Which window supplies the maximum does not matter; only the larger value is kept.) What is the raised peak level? 14.5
